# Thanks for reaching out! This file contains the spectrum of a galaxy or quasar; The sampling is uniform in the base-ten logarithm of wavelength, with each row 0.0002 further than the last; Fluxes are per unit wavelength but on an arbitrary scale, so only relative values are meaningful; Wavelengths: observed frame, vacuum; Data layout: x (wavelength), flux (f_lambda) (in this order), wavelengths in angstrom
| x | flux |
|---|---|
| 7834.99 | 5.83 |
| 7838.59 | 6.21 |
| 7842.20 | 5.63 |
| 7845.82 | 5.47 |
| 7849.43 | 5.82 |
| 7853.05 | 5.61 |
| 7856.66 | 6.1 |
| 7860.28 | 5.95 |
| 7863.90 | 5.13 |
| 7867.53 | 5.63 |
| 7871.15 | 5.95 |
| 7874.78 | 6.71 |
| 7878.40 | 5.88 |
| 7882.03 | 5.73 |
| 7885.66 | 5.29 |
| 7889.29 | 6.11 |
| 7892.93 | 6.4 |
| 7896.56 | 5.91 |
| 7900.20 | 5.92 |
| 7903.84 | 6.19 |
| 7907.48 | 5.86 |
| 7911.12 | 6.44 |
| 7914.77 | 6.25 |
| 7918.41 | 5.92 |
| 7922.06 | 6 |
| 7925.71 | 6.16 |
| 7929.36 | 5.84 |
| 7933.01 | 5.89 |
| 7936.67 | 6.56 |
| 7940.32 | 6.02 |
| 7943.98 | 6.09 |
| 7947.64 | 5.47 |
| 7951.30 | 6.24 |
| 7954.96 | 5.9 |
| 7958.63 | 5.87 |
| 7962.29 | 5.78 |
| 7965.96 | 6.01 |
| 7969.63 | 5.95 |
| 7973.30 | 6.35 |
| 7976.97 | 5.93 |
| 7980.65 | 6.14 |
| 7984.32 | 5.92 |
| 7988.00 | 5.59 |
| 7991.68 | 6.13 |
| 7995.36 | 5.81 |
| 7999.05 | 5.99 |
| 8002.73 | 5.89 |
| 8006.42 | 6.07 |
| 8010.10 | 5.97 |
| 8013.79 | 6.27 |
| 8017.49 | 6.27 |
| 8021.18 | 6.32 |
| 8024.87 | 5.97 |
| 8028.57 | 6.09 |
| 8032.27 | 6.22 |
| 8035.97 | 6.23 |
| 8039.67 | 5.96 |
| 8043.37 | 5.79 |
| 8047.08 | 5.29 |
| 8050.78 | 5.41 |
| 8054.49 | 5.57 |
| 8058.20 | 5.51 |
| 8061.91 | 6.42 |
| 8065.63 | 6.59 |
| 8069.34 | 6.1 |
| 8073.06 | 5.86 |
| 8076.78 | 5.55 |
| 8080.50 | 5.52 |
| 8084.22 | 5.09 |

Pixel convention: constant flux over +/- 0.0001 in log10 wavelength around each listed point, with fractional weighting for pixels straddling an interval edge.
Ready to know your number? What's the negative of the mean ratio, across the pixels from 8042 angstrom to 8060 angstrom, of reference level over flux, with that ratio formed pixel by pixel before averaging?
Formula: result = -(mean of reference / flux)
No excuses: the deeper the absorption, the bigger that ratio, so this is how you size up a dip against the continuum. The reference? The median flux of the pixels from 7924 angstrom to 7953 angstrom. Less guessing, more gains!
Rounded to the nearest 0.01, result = -1.10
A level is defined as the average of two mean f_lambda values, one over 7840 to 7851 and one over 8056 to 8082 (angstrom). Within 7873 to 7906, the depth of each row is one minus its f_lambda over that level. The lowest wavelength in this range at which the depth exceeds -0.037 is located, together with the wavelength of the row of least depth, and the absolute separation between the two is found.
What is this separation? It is 3.6 angstrom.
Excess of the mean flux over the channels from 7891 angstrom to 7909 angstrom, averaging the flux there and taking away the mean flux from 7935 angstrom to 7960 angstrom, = 0.0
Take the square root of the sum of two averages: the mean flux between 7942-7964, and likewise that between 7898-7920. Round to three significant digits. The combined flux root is 3.46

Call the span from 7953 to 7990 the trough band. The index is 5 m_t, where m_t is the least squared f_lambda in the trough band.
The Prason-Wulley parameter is 156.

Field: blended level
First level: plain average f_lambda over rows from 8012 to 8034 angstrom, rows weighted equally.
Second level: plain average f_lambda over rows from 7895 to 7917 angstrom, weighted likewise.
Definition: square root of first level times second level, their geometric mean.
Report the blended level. 6.14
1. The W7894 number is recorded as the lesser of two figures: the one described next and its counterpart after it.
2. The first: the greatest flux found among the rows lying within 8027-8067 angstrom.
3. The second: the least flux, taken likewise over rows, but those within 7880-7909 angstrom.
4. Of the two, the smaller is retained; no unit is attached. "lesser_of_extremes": 5.3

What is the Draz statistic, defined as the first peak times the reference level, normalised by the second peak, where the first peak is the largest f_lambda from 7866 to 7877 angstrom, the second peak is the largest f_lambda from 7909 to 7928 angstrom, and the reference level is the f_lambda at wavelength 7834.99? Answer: 6.1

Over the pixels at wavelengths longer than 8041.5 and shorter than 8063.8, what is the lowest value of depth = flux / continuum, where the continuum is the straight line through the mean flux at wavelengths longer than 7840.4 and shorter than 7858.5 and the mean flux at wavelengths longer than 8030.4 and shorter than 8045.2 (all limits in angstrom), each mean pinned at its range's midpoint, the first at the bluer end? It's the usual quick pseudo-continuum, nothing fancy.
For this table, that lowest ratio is 0.87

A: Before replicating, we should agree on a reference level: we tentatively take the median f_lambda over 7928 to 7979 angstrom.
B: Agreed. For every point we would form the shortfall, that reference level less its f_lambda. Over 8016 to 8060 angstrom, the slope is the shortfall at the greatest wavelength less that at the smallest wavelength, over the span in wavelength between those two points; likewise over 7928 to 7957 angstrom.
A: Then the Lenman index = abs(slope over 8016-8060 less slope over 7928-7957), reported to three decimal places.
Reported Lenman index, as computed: 0.021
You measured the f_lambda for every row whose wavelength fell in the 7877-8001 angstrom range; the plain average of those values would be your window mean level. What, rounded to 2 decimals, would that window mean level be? 5.99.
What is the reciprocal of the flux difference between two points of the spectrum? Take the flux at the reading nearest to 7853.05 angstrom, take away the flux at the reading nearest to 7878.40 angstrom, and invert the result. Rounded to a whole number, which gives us -4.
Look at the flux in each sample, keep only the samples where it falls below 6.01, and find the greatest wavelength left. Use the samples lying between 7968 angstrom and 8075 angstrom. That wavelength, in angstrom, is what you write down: 8073.06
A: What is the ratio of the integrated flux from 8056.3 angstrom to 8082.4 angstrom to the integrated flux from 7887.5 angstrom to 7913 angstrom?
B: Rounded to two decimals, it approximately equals 0.99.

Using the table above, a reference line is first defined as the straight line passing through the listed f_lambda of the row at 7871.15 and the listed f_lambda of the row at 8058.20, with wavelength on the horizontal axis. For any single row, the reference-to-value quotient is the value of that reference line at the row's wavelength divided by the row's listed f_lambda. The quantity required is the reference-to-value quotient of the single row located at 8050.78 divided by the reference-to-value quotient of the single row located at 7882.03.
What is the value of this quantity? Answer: 0.99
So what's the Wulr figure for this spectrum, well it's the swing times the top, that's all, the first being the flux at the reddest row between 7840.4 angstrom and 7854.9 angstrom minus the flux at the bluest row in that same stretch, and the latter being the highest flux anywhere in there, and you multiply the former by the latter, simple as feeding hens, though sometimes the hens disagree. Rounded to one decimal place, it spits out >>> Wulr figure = -0.1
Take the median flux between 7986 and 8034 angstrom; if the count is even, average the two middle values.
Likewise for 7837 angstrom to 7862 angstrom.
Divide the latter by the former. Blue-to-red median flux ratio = 0.96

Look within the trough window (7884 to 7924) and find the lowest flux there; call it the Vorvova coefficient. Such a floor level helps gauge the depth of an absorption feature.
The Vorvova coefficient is 5.29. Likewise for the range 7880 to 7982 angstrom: 5.29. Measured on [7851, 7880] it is 5.13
